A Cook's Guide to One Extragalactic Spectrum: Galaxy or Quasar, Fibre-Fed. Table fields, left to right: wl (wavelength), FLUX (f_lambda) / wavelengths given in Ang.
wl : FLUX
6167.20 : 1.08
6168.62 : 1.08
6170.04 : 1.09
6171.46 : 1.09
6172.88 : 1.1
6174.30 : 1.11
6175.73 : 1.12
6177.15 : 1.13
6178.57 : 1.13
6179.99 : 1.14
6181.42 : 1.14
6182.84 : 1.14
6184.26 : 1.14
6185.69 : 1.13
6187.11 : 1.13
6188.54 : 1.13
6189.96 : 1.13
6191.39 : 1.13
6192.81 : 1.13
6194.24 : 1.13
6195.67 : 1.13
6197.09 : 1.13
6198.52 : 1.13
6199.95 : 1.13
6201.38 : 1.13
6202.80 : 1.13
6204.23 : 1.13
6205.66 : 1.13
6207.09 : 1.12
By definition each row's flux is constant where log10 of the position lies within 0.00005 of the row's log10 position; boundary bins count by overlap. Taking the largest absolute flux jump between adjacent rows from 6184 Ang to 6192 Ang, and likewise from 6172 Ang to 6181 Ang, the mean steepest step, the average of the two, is 0.010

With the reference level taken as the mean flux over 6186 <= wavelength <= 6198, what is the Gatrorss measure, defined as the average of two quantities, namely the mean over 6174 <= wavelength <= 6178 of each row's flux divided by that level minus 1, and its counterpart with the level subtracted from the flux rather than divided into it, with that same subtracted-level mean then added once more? -0.02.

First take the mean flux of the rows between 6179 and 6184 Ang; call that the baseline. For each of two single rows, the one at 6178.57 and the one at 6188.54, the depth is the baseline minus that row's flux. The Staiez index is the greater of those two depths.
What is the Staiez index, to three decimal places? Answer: 0.010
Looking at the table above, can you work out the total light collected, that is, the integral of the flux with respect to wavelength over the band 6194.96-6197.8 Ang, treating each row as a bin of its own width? 3.22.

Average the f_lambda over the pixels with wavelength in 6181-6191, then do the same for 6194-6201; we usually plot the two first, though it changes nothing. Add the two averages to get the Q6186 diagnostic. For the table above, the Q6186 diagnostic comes 2.26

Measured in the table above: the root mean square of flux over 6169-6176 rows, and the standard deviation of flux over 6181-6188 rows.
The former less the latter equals 1.10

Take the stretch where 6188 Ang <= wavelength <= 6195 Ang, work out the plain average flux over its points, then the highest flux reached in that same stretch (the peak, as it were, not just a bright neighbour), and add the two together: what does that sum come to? 2.26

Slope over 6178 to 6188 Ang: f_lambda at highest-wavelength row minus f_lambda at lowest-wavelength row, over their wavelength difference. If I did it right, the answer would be 0.000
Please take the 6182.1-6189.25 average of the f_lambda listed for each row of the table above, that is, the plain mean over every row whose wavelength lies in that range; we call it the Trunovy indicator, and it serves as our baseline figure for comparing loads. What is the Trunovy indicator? 1.13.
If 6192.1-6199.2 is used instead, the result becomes 1.13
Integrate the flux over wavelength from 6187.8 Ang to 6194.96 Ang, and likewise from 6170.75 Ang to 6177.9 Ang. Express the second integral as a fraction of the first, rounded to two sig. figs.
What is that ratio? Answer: 0.98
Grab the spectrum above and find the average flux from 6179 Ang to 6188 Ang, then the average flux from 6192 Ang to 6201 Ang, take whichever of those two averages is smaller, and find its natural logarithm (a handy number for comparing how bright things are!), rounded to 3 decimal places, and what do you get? 0.122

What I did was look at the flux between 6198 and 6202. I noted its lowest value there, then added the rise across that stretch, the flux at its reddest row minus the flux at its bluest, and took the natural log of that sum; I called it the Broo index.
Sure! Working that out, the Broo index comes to 0.122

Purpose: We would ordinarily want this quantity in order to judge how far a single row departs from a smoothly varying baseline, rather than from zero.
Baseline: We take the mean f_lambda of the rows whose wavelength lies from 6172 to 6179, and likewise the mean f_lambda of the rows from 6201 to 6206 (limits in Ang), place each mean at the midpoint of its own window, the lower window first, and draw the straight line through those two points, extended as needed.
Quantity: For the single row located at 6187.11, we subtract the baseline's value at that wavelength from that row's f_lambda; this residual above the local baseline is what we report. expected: 0.007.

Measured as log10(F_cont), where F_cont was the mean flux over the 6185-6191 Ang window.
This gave 0.0531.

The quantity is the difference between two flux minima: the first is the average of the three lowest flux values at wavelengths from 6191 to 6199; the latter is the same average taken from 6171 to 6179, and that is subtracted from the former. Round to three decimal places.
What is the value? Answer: 0.030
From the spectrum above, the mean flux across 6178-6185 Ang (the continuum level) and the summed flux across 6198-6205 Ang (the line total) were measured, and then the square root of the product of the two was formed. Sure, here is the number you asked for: 2.54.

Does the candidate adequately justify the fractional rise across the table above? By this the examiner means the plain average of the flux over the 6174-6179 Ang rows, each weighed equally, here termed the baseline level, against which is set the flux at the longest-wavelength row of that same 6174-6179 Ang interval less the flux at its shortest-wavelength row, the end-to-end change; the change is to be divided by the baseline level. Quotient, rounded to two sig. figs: 0.018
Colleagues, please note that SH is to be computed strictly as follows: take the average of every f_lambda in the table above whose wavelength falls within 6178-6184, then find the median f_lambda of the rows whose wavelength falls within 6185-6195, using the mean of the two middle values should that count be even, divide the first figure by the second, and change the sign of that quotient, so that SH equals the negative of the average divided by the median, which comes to -1.01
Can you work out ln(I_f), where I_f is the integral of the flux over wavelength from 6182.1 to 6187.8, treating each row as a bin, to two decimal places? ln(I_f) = 1.87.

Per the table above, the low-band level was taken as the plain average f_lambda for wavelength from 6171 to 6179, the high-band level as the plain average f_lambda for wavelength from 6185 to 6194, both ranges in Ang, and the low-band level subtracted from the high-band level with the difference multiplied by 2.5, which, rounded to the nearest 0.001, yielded 0.042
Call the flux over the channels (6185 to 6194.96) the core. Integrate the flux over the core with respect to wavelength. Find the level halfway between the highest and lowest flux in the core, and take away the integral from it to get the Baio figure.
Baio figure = -10.1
